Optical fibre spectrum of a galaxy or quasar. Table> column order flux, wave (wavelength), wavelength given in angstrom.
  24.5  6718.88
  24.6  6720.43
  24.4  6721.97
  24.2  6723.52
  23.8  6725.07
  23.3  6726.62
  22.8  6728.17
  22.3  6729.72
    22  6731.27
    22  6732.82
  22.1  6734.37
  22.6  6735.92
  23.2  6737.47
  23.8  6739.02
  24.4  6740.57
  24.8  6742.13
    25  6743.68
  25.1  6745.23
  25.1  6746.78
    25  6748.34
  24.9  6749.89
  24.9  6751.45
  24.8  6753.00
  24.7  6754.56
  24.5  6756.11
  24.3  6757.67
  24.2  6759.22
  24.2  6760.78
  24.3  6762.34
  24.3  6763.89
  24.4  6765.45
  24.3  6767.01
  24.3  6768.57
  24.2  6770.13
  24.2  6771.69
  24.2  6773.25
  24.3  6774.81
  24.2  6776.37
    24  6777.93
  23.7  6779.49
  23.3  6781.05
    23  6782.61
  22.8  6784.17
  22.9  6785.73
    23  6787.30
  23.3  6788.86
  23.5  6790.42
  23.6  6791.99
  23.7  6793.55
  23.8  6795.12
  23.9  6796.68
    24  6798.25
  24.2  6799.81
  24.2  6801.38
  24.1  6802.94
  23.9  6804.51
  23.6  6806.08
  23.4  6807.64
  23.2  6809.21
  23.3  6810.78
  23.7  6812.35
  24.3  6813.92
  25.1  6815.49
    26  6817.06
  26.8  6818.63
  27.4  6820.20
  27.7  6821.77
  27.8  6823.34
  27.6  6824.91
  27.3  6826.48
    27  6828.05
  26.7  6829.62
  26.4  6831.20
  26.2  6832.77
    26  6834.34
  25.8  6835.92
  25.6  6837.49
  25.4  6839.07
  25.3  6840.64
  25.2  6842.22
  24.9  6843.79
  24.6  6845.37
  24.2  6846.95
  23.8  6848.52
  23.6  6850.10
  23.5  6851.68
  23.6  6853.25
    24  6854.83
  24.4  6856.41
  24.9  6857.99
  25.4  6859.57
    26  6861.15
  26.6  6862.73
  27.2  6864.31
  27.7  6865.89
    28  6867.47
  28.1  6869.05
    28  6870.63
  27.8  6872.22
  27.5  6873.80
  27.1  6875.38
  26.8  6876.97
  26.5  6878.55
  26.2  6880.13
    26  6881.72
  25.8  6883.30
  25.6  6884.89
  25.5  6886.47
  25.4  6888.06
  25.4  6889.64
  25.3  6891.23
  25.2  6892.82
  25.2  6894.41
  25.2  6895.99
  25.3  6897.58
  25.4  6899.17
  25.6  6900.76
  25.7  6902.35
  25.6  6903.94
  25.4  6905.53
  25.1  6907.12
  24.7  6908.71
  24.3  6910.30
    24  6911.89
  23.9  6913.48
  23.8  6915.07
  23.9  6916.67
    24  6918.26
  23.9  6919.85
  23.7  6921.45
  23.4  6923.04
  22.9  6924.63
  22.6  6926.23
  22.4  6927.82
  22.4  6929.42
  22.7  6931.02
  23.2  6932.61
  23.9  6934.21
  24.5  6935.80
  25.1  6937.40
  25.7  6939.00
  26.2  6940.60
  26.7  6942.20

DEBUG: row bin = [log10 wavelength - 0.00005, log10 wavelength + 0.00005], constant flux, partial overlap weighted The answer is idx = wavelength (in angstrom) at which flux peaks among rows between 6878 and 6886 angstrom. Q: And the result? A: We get 6878.55 angstrom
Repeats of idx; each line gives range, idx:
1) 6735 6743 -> 6742.13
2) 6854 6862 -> 6861.15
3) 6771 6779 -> 6774.81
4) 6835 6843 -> 6835.92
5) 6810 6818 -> 6817.06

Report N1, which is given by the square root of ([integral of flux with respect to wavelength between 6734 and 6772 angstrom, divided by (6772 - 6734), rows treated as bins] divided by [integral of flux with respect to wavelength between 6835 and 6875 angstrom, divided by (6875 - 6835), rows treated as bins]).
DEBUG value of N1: 0.97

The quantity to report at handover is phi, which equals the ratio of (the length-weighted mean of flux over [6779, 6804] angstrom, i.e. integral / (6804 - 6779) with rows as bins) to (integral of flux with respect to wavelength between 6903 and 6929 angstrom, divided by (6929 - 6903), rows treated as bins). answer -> 0.98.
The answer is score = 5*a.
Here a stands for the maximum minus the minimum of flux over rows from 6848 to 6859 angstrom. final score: 7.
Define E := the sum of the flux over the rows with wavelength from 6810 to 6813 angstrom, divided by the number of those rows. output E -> 23.5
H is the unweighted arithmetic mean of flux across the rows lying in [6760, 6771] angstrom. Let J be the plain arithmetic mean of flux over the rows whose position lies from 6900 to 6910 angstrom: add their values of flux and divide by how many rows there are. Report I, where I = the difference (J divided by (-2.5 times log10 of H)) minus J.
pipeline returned -32.7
